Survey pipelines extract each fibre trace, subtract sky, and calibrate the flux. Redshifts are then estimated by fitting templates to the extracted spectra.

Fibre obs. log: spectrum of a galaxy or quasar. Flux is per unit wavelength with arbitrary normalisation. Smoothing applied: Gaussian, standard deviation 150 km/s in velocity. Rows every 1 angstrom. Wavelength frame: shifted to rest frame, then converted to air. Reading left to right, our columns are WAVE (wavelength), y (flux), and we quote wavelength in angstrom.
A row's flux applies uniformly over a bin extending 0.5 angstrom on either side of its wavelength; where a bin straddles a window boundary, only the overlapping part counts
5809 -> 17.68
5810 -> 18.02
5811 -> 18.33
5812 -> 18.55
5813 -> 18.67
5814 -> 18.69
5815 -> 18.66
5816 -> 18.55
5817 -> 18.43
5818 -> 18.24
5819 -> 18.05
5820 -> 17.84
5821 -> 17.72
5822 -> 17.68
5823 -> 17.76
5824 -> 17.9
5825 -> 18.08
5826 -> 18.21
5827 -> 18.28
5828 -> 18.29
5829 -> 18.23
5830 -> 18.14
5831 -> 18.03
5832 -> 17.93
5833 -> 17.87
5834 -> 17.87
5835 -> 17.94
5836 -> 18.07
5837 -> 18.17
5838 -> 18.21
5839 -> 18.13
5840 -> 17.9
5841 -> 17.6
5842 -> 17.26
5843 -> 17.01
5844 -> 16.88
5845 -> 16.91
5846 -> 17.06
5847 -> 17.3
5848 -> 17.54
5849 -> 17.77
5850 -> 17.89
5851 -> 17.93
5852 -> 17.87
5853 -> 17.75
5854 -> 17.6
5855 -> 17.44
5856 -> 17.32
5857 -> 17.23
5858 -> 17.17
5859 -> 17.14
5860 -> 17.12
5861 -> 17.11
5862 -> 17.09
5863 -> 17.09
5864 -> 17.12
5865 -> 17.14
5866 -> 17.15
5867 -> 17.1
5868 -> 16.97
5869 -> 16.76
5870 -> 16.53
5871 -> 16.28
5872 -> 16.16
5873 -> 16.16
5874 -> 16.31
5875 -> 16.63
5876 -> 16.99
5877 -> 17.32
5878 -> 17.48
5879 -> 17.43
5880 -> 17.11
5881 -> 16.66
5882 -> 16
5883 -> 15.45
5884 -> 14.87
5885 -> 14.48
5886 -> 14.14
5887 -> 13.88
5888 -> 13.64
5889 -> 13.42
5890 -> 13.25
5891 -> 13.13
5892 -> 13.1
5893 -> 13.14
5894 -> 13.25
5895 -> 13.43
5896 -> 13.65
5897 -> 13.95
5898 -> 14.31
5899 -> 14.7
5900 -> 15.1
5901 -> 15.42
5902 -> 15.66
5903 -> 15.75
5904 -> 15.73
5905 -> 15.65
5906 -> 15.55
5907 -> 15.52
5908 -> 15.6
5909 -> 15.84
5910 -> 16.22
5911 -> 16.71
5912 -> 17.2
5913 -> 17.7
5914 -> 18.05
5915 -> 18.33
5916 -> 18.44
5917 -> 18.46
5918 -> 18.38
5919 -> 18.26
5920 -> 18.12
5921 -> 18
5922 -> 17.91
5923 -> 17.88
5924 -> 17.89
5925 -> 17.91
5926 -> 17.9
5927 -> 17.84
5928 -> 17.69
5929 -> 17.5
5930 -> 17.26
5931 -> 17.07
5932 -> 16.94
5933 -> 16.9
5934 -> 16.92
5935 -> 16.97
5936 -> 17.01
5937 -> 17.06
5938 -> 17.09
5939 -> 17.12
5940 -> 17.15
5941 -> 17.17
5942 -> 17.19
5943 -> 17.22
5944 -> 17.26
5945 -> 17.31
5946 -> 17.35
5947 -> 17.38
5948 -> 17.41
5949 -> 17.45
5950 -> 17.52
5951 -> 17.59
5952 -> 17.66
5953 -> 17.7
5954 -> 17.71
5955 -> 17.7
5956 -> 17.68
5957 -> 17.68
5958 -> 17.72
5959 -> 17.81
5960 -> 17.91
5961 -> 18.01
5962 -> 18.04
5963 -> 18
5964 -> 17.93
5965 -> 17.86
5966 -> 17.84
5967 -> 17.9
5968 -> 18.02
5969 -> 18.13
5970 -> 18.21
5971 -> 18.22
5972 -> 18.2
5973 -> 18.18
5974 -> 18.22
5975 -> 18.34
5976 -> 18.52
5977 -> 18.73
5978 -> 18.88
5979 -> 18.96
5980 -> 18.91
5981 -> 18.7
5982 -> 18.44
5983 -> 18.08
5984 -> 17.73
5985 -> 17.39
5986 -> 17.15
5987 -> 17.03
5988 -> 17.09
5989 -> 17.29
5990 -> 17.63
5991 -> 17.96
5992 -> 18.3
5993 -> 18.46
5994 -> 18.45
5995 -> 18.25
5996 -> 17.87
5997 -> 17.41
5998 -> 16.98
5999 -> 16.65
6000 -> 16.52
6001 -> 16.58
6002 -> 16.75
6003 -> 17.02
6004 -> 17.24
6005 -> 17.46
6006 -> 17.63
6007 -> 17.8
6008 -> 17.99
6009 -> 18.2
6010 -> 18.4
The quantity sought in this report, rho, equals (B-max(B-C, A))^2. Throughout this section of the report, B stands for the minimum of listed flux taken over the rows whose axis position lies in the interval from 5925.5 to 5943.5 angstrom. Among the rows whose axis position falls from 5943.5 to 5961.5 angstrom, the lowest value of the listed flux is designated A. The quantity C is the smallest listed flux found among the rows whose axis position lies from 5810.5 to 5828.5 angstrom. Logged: 0.1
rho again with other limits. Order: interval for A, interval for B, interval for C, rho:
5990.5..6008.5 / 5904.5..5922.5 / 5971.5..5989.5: 1.0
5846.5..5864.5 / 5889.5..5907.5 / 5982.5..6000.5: 15.9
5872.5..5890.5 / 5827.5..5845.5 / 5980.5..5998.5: 13.2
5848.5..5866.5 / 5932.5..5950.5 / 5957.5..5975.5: 0.0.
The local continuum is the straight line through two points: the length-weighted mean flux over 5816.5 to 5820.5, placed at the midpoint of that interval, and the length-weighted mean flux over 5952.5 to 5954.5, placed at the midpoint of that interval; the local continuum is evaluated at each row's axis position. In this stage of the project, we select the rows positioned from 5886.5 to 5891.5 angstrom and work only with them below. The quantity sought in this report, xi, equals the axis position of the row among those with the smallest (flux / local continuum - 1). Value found 5891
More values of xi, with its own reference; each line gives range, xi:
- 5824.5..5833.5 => 5833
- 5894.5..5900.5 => 5895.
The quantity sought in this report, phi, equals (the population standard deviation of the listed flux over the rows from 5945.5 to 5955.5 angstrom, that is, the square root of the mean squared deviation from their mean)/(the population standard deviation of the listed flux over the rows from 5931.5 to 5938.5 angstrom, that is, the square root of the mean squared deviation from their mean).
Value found 2.0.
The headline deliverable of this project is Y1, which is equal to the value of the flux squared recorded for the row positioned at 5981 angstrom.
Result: 350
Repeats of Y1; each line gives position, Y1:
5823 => 315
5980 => 358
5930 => 298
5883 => 239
